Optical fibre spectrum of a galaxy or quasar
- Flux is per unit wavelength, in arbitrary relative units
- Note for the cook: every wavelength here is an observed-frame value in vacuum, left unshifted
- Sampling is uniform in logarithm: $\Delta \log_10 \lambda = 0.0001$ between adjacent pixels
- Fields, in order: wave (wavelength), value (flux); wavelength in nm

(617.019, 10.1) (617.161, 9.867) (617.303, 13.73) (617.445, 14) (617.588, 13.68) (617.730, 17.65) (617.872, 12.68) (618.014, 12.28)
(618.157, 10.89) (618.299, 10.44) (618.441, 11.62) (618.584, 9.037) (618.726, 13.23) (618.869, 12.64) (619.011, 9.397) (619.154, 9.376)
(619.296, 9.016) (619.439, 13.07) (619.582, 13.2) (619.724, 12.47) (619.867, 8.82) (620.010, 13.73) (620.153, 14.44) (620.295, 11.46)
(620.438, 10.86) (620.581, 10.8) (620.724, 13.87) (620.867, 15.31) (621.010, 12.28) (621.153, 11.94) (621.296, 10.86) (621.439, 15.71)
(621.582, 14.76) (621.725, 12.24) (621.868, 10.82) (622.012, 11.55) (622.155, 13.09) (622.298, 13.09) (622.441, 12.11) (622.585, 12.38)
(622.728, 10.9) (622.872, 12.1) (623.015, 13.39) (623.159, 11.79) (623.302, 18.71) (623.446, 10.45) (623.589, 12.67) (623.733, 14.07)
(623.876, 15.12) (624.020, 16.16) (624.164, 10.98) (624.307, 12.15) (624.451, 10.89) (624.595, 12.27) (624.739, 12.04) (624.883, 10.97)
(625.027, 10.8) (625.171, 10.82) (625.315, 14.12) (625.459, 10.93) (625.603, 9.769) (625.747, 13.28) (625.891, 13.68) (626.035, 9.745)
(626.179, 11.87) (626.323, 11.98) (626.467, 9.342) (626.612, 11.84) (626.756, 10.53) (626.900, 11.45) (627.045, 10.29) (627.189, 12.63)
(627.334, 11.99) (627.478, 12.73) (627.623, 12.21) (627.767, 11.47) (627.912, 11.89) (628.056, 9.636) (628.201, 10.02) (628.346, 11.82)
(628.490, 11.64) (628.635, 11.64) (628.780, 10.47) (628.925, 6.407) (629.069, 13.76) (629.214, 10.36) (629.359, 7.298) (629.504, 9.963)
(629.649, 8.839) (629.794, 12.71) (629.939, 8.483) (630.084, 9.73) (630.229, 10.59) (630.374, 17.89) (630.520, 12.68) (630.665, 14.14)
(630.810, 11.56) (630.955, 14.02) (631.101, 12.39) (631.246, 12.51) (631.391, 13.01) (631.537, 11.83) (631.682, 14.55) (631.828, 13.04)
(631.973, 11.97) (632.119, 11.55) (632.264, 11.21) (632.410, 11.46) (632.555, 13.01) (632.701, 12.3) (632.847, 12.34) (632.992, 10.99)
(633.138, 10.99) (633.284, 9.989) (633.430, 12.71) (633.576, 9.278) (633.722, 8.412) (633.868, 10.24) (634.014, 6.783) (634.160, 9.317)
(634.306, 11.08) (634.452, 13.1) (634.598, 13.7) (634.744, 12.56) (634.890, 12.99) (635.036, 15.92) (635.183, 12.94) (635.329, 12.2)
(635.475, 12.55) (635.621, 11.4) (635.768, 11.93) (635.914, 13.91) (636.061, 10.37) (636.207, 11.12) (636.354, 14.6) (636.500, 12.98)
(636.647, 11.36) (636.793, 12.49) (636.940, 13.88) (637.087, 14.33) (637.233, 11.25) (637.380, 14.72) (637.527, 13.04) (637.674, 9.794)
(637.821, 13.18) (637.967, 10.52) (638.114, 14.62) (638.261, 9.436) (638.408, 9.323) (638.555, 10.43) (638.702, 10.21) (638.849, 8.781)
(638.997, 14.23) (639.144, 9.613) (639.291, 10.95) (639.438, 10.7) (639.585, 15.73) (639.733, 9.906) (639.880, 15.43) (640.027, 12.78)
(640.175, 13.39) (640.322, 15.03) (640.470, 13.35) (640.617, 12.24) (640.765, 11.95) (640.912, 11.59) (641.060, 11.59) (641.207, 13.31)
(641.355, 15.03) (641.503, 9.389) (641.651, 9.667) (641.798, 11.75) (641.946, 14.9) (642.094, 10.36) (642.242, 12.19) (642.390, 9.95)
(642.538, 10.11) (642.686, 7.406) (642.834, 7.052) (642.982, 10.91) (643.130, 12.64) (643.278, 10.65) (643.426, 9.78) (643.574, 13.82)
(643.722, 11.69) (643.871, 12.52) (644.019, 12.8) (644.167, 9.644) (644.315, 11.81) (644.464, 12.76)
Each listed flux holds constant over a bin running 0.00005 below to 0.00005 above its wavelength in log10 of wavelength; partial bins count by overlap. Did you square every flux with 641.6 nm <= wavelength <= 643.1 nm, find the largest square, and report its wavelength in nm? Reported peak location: 641.946 nm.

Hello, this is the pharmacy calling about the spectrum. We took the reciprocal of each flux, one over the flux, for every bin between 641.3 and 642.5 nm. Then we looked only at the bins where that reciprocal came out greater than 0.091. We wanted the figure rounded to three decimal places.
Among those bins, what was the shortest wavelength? 641.503 nm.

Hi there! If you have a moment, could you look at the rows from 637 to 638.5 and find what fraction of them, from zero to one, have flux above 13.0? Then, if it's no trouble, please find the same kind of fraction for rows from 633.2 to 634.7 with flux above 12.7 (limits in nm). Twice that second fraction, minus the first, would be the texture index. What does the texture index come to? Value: 0.1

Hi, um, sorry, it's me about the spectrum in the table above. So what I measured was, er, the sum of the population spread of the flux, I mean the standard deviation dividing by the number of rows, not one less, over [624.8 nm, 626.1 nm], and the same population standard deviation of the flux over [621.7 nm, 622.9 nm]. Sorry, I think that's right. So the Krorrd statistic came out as 2.4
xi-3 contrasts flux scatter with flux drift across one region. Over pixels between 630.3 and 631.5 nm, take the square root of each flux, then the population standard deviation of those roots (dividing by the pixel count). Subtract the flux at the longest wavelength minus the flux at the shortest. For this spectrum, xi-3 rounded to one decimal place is 5.1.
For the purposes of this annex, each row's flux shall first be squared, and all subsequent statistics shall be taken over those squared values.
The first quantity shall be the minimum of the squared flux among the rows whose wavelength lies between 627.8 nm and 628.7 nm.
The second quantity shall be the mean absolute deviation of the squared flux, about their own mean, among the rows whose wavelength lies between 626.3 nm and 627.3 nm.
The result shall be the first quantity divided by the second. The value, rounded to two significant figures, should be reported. 4.5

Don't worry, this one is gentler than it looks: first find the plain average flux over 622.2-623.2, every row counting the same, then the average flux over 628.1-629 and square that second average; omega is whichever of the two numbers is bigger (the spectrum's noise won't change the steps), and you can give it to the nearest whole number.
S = 107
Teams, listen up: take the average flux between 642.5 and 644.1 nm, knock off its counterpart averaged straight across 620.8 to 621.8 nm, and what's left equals -2.4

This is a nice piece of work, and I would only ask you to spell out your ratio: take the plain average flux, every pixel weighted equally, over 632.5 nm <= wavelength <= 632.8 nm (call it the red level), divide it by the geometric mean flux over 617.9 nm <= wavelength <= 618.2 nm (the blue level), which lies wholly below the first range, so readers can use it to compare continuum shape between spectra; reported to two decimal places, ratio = 1.09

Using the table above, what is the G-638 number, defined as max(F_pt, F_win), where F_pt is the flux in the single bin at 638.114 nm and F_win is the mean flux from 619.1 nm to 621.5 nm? 14.6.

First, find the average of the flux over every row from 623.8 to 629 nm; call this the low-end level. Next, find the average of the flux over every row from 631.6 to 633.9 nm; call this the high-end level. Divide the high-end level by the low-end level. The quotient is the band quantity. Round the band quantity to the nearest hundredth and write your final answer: 1.00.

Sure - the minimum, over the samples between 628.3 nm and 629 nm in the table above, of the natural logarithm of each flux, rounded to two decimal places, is 1.86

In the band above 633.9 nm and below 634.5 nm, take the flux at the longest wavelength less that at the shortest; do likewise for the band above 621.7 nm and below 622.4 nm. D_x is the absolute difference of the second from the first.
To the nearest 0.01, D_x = 5.47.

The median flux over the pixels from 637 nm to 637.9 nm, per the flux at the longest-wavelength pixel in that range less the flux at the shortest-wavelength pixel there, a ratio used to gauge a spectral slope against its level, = -11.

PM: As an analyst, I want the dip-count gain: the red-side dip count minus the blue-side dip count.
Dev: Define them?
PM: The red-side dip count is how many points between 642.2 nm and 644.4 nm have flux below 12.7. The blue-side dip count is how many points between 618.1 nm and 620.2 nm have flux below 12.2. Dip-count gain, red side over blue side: 5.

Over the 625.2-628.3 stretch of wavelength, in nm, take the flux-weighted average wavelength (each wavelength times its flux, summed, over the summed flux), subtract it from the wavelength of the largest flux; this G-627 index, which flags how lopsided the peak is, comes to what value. -1.42 nm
